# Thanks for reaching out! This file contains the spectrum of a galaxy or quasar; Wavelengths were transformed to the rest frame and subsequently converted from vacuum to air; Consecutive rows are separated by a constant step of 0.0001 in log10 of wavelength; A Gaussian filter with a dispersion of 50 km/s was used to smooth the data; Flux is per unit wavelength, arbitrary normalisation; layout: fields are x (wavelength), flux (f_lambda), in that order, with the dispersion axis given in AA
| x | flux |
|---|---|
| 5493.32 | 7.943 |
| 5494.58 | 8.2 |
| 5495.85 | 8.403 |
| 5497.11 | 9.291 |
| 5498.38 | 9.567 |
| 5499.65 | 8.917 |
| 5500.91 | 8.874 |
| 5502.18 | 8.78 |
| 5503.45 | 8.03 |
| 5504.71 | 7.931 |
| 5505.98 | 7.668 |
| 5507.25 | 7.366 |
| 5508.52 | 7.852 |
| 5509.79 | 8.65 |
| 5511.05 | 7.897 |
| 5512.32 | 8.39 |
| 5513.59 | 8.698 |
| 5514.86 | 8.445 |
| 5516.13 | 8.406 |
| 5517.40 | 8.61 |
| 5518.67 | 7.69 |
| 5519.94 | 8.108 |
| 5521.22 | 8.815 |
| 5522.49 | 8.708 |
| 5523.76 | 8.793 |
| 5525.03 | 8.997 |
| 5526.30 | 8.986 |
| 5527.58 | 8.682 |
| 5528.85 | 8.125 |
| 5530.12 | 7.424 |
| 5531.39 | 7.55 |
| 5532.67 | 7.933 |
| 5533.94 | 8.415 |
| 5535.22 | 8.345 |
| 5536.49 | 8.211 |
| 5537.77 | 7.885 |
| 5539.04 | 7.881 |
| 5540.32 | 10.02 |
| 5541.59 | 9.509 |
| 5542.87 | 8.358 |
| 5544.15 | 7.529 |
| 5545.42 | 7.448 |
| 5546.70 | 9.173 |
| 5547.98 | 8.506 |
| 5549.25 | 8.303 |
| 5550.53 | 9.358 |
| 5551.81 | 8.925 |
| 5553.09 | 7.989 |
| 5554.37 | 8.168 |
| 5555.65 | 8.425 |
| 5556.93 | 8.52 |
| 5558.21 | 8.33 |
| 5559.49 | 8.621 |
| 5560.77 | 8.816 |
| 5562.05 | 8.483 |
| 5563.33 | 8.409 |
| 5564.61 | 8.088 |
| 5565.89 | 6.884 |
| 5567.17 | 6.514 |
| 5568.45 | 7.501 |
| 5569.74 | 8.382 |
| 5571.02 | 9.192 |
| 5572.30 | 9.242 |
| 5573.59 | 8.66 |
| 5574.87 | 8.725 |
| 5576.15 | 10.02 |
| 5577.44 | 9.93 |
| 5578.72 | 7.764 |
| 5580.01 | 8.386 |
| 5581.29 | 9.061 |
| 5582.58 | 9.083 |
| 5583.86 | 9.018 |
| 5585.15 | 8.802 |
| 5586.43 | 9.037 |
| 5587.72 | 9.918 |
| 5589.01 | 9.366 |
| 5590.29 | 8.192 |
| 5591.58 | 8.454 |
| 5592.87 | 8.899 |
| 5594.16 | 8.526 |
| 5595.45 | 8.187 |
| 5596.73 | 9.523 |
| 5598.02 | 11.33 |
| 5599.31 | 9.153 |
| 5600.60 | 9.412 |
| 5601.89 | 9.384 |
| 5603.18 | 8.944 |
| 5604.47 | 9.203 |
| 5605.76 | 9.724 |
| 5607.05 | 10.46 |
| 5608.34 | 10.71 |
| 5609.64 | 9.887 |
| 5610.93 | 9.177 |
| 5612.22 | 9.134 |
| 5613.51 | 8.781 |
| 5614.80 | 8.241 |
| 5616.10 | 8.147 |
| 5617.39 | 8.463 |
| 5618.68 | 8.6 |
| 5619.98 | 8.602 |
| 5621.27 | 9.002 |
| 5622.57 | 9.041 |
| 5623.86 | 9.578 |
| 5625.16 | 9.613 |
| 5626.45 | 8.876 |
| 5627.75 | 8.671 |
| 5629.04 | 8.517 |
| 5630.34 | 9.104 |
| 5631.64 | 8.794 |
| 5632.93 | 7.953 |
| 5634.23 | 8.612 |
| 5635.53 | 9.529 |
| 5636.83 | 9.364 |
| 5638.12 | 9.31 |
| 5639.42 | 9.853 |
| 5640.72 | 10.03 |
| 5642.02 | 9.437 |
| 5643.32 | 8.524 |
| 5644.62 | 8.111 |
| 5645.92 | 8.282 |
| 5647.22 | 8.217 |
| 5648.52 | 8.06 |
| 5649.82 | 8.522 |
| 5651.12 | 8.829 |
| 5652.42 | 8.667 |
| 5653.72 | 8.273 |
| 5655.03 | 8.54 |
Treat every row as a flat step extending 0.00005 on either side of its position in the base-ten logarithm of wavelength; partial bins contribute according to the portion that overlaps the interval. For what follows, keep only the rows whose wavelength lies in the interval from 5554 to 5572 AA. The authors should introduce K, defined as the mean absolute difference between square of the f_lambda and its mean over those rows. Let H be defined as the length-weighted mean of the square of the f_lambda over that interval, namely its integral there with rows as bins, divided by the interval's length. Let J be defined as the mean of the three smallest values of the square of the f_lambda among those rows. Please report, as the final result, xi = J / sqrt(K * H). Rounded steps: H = 68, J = 48.7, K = 8.2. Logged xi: 2.06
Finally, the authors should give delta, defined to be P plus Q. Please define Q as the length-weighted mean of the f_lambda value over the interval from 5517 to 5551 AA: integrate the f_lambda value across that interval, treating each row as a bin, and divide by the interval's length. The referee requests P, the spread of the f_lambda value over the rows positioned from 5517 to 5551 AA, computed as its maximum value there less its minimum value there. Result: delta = 11.0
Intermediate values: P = 2.6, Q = 8.4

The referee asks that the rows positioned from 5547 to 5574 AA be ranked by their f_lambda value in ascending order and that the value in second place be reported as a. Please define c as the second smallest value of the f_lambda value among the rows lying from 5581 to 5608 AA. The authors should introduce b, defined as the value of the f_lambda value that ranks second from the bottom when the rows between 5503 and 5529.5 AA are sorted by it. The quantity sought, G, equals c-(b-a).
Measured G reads 7.4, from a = 6.884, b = 7.668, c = 8.192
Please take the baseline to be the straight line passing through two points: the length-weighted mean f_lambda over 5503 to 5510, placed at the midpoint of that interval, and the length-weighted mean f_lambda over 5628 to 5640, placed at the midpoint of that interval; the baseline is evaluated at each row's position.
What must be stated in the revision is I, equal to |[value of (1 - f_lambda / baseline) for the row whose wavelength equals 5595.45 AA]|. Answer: 0.05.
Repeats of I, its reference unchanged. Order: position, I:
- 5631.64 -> 0.02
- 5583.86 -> 0.05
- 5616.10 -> 0.08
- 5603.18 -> 0.03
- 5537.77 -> 0.03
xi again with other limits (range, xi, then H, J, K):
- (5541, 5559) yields 2.48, 72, 58.7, 7.8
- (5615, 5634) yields 3.03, 77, 67.1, 6.4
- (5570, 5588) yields 2.70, 82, 68.5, 7.9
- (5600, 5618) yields 2.25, 86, 68.6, 10.7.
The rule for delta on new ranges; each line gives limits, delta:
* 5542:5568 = 11.1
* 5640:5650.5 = 10.6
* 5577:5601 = 12.6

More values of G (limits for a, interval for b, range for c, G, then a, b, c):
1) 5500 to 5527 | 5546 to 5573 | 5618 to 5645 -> 8.9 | 7.668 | 6.884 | 8.111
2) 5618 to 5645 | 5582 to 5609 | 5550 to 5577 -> 6.8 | 8.111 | 8.192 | 6.884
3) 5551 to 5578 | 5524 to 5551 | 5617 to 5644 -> 7.9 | 6.884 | 7.448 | 8.463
